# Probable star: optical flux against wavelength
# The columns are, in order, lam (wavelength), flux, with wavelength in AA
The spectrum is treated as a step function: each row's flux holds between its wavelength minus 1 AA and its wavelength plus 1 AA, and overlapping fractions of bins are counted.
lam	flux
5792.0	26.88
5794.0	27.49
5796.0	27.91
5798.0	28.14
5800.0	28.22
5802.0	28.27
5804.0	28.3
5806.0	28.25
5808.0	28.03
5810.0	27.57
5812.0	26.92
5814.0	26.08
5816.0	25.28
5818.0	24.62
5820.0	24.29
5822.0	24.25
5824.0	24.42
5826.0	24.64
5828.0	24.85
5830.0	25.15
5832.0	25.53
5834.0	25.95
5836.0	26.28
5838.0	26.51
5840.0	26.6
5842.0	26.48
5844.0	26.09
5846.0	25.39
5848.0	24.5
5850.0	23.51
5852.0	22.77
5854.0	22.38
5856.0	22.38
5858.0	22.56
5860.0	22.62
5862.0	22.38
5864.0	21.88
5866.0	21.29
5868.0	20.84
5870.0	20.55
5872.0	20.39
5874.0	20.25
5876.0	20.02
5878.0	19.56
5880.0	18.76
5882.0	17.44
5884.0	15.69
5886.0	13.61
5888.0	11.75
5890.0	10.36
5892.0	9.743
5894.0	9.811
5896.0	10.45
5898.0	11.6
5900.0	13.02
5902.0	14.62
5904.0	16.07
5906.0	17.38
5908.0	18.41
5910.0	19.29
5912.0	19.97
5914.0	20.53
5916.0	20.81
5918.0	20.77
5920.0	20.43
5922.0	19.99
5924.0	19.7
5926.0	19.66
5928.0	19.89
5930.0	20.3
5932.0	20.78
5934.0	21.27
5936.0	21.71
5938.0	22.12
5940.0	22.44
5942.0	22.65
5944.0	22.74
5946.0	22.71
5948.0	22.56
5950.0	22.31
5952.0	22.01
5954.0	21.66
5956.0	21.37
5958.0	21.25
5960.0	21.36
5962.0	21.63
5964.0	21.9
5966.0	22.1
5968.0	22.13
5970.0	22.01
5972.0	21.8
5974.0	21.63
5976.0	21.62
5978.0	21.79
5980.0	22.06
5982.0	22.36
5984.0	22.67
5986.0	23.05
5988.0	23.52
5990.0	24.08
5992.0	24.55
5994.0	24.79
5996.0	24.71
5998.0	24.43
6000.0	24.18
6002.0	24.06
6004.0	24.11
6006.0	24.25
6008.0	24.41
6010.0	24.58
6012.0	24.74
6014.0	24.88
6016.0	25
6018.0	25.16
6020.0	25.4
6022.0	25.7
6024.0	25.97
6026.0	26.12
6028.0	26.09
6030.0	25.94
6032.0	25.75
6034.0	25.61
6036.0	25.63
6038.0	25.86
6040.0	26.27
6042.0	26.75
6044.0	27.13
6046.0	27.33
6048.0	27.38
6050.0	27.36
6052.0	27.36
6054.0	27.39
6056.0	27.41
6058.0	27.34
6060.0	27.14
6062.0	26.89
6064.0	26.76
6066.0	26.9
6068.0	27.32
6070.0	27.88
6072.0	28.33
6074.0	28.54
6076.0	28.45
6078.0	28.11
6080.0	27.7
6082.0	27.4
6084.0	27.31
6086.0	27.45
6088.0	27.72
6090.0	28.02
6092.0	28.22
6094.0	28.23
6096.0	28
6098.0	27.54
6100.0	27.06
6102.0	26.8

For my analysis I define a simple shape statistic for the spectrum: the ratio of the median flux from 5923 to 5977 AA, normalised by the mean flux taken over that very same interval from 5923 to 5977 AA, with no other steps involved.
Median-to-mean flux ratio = 1.005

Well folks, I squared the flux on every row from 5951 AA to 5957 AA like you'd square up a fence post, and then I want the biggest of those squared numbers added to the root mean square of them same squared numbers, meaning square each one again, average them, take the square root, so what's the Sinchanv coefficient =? 955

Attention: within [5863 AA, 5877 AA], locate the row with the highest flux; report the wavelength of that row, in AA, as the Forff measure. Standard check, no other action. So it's 5864.0 AA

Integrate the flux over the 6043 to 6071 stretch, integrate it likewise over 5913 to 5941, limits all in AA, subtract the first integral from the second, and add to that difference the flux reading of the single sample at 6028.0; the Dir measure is -156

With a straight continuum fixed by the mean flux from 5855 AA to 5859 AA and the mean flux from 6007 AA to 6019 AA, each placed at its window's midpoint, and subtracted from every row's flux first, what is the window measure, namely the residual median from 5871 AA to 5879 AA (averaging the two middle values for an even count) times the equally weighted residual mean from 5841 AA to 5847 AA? -10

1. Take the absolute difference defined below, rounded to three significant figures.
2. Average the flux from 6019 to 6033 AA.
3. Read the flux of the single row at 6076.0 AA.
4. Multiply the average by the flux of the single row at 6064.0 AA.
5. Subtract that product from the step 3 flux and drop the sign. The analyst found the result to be 663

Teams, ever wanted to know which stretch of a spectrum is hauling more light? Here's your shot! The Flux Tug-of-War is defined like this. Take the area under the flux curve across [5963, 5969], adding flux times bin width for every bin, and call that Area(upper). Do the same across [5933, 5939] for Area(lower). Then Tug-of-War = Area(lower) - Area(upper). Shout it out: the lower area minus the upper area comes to -2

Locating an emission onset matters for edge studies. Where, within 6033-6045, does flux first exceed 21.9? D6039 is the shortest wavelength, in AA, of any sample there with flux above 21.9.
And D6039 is 6034.0 AA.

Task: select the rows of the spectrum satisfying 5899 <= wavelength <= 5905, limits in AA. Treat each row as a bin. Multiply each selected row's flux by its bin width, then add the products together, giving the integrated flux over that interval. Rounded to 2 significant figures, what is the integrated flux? 87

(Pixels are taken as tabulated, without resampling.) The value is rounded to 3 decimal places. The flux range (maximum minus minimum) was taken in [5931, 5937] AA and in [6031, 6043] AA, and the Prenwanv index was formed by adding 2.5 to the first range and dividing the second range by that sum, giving 0.332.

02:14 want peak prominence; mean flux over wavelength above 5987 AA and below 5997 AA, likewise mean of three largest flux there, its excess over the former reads 0.35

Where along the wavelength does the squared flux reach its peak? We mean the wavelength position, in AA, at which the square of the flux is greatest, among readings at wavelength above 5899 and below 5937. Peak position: 5936.0 AA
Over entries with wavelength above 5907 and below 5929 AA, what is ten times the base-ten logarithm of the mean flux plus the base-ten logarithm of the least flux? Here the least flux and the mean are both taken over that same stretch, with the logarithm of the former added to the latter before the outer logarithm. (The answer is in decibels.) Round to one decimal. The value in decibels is 13.3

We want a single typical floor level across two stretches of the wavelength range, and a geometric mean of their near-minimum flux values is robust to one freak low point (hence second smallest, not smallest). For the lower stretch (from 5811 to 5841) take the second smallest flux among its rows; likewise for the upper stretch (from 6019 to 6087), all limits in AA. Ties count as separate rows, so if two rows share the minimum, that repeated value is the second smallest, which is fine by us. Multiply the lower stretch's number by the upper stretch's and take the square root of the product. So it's 25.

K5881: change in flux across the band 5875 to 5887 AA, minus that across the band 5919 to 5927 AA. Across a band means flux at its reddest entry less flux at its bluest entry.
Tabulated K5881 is -5.6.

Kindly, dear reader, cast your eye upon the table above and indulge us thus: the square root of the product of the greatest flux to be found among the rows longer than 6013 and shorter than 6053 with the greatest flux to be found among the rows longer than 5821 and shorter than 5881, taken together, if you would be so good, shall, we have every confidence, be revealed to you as 27.0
